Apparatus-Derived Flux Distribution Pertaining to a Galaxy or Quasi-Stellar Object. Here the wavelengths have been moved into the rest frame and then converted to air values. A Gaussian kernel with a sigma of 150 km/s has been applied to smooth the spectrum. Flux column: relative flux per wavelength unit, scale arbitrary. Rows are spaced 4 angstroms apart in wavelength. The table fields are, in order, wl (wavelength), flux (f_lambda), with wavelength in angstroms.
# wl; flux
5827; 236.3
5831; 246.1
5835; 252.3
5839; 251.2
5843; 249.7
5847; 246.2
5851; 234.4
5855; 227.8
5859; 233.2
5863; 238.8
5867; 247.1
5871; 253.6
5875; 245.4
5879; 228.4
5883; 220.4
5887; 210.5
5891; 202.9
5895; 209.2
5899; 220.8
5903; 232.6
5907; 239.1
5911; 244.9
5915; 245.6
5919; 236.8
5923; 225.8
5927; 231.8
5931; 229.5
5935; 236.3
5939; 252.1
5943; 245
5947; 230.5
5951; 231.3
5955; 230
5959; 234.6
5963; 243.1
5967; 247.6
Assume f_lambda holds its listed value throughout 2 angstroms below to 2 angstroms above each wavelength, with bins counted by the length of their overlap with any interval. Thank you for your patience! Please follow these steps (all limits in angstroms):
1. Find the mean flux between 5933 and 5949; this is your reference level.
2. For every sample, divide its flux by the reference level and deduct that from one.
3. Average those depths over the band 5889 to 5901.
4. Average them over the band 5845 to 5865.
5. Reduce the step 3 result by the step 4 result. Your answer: 0.10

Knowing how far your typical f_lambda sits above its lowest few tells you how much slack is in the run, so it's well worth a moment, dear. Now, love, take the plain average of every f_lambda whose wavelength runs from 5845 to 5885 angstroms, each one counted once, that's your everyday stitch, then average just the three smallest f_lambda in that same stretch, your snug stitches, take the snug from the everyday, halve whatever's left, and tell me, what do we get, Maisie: 6.0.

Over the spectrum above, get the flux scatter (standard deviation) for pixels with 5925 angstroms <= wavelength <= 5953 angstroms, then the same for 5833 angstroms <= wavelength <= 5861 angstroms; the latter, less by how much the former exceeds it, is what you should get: 11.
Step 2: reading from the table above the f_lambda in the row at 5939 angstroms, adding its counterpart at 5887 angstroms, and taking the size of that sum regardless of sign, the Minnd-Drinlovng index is 463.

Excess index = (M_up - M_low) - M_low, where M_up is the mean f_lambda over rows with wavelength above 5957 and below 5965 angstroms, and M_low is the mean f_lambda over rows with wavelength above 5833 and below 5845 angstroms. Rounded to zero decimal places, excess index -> -263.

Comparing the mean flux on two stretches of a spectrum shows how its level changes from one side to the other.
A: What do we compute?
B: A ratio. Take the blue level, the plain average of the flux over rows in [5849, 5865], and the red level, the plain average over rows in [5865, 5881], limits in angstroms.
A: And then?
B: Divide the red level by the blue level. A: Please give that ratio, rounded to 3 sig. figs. 1.04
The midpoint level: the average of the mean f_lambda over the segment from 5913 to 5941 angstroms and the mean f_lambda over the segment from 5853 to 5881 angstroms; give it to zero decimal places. 238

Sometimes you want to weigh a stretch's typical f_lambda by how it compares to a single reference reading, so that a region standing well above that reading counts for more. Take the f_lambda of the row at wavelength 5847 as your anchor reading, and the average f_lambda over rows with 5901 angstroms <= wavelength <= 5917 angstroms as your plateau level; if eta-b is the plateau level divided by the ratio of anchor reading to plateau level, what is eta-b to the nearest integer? 235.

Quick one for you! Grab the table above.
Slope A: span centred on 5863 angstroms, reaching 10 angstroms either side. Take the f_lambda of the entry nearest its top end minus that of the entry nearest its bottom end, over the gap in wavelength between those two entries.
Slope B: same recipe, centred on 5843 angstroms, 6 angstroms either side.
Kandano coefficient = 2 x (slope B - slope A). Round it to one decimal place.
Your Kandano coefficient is -4.5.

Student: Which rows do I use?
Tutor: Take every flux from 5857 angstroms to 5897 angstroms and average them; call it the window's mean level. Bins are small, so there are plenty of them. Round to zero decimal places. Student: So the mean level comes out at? 229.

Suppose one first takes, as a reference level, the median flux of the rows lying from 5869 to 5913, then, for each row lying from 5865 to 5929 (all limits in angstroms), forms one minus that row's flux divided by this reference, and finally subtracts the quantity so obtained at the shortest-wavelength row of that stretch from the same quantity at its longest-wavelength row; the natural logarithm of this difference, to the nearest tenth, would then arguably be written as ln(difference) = -2.7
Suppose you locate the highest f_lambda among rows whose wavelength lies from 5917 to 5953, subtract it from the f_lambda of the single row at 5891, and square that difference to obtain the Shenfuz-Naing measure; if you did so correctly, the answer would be 2421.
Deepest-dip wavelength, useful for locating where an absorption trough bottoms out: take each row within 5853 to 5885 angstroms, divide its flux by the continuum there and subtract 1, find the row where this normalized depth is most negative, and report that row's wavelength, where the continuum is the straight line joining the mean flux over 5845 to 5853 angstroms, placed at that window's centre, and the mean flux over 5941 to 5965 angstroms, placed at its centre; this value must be 5883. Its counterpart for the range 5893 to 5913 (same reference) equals 5895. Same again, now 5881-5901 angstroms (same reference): 5891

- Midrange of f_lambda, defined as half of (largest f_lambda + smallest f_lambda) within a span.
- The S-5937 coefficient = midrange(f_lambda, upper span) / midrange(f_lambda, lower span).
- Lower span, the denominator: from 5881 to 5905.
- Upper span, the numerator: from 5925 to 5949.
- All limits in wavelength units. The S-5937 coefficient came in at 1.11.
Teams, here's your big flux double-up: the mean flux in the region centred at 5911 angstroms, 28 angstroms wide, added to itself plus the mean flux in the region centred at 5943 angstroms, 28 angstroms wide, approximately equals 707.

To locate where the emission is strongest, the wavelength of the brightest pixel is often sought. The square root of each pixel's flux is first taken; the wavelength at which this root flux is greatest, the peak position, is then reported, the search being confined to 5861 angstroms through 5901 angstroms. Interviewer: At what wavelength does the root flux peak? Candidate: 5871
